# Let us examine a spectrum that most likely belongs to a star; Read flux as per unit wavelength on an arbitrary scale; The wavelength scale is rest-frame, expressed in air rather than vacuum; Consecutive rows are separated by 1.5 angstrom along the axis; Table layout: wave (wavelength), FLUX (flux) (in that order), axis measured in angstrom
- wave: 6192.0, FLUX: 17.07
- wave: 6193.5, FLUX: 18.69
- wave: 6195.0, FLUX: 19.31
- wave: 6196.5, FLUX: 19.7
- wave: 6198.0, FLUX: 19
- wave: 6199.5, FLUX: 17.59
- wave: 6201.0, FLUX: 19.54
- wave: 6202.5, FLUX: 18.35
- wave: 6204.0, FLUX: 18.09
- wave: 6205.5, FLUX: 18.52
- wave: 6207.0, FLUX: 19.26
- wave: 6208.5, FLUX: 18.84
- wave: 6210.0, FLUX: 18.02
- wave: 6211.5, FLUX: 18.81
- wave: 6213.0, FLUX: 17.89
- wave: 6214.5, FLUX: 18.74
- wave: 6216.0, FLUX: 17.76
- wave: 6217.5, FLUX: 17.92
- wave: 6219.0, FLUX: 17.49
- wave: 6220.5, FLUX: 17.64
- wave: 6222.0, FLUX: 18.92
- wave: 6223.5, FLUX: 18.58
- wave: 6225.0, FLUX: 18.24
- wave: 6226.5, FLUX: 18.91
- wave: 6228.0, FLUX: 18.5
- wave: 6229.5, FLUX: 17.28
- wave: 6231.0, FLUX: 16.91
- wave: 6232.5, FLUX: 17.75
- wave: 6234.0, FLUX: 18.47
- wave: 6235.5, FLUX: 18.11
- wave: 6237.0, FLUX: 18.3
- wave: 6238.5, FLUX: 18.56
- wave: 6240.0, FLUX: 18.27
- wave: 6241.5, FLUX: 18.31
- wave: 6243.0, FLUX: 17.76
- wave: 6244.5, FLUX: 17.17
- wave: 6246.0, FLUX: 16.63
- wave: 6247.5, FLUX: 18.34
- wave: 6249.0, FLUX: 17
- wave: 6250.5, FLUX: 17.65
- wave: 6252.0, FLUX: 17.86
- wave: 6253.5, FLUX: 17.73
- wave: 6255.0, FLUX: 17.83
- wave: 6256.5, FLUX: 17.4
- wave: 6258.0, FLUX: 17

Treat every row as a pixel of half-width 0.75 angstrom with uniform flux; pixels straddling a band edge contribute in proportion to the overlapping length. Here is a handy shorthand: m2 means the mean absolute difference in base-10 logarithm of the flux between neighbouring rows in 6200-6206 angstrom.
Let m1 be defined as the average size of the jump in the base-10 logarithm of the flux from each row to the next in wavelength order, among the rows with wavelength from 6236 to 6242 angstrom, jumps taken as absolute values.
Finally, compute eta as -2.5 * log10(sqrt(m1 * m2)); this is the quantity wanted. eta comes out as 5.21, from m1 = 0.005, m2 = 0.015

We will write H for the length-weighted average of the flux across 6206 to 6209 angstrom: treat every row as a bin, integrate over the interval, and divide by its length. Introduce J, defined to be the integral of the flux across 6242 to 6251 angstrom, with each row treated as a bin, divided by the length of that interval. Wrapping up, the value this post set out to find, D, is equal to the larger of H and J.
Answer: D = 19.0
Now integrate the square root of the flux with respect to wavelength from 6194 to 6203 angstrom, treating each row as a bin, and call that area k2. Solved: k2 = 39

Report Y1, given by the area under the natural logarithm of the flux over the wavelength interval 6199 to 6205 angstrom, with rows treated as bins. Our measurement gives 17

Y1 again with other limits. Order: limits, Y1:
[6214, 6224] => 29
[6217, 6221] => 11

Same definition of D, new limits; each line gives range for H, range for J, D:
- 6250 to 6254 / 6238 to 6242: 18.4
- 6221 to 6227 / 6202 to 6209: 18.6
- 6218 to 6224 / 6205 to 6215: 18.6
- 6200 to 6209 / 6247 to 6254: 18.7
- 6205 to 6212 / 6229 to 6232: 18.7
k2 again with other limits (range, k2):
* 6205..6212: 30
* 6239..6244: 21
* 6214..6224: 43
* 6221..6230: 39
